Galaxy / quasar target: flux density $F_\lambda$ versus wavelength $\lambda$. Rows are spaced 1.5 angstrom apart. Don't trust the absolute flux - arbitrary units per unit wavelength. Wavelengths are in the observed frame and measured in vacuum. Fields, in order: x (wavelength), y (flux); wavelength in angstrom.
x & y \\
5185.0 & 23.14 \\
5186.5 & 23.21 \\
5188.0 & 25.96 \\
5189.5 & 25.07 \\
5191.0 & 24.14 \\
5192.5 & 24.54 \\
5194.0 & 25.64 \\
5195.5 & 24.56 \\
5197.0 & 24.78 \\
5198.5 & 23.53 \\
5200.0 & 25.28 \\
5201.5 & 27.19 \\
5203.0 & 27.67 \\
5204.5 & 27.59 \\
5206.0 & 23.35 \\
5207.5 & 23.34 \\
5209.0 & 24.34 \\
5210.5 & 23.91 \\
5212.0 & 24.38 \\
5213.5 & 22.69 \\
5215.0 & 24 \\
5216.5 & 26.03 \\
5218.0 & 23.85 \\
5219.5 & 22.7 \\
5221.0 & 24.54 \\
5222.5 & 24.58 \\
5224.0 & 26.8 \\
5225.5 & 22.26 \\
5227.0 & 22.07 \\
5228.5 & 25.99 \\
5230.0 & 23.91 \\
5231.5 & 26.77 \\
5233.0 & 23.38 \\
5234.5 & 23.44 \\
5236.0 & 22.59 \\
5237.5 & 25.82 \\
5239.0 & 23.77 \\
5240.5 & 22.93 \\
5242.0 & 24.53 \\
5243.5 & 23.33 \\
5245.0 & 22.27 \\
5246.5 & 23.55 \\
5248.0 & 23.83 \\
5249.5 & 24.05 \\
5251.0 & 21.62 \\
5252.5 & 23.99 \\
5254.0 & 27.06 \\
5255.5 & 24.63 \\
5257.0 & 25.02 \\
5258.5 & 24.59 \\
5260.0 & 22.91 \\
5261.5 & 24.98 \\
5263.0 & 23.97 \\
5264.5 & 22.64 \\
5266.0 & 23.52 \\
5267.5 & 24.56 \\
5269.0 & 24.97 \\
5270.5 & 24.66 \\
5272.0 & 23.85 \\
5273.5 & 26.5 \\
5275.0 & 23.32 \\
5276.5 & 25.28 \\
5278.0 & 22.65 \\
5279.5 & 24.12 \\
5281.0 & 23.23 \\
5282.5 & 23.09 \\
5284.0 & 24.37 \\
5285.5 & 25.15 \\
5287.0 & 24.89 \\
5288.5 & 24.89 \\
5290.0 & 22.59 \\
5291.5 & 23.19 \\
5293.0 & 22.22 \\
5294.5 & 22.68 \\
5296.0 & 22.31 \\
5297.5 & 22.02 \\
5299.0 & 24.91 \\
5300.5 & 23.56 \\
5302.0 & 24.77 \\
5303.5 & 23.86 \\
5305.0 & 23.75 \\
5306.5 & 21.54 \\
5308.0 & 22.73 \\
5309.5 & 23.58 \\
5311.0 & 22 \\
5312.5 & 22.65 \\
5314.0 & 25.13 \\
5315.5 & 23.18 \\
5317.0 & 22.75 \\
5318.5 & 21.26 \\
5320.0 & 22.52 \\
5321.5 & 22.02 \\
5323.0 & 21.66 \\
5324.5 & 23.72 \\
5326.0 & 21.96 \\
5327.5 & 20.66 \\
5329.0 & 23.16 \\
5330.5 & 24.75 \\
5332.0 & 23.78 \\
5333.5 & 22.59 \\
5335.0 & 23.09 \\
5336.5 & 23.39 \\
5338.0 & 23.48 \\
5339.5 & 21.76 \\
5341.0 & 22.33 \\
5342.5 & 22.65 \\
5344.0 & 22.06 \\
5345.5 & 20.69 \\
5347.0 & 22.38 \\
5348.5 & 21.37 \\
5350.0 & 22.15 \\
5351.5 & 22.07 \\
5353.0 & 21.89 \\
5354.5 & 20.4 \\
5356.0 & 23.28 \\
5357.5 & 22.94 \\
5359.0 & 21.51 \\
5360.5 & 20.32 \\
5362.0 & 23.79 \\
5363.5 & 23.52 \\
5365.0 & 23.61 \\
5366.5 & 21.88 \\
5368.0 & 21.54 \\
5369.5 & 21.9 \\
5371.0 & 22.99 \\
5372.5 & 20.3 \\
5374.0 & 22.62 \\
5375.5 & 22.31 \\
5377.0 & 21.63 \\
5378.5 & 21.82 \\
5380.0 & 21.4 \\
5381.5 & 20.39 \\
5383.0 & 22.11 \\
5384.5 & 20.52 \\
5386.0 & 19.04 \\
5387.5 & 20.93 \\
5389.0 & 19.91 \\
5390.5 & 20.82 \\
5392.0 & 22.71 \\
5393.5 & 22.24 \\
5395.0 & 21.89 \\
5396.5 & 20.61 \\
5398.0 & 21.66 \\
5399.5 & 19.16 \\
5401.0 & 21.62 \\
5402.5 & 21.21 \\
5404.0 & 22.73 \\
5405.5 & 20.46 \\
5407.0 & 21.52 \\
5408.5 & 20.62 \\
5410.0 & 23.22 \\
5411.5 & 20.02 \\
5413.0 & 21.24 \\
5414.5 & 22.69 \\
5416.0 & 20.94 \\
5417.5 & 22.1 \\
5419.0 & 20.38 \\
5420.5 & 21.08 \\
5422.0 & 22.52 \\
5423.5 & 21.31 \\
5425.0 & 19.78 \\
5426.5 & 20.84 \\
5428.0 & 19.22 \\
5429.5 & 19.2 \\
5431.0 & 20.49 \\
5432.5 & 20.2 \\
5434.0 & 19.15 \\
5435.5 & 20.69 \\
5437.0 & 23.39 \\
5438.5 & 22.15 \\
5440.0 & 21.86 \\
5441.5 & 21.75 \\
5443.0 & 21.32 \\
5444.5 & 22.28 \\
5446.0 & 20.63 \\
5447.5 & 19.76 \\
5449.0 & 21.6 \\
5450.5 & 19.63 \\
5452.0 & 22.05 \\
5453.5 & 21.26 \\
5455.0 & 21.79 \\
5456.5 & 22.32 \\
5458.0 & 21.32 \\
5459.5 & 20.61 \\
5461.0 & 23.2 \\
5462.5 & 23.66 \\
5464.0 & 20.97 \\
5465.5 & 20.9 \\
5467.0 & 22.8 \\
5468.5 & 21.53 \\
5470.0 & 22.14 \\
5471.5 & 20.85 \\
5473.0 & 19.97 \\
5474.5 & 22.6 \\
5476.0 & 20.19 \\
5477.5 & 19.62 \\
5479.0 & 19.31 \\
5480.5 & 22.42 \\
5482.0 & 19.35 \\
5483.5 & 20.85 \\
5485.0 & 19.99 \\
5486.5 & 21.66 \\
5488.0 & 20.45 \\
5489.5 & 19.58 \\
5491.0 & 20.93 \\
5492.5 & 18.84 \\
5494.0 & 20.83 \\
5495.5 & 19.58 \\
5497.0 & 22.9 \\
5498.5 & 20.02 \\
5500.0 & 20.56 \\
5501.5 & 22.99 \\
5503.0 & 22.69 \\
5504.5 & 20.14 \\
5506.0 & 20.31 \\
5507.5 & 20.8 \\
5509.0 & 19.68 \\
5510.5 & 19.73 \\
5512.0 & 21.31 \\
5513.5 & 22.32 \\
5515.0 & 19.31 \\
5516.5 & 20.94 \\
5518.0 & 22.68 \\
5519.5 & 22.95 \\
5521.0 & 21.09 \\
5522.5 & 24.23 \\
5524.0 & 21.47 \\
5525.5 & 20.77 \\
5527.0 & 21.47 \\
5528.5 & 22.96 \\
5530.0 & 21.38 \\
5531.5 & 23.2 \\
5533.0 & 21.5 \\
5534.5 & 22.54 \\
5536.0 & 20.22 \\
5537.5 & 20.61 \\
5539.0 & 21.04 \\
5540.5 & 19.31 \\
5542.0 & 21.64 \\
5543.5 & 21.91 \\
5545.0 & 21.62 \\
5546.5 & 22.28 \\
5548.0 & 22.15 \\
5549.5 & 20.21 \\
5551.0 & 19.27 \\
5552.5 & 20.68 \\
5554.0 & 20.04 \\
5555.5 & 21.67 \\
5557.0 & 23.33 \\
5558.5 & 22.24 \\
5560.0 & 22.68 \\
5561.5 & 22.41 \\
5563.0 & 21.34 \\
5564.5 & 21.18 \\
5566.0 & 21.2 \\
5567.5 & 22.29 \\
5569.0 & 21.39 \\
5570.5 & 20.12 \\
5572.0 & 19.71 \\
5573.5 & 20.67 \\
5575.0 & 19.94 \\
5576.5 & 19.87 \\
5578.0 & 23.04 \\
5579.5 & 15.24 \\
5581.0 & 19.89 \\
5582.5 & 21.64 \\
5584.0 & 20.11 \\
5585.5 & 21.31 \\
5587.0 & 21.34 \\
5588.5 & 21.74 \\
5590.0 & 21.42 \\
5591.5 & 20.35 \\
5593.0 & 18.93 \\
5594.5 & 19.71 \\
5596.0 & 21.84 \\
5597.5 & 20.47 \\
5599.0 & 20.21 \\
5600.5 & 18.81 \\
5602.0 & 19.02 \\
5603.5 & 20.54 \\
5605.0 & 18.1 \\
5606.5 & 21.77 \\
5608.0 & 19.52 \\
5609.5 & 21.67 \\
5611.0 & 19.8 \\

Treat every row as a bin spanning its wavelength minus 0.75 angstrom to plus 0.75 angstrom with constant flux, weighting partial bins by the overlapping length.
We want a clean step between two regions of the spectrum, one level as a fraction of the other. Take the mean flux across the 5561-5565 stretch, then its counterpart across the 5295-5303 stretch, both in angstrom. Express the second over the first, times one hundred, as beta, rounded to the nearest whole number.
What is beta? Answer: 109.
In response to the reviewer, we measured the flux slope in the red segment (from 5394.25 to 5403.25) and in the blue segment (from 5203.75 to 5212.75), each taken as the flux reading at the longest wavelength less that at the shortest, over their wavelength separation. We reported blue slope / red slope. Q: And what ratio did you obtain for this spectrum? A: 4.7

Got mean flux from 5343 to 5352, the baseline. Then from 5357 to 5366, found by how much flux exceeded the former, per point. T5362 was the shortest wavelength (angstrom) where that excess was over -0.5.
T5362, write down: 5357.5 angstrom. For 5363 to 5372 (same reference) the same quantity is 5363.5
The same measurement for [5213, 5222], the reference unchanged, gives 5213.5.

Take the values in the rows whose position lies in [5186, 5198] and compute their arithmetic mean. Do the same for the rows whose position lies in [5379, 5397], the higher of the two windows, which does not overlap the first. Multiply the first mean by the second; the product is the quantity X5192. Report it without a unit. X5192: 521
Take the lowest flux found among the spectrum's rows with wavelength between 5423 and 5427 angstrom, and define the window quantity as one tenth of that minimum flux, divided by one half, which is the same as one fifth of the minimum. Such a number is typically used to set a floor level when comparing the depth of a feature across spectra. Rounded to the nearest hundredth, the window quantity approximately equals 3.96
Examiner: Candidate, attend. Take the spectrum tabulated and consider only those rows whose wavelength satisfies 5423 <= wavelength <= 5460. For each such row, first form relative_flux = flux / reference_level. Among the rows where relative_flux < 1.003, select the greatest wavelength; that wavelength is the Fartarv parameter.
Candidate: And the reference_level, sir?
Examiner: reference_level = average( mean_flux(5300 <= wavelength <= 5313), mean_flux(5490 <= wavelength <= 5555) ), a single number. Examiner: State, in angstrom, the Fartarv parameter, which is 5459.5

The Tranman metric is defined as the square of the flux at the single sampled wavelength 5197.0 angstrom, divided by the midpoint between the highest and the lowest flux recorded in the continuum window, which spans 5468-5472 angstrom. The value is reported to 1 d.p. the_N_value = 28.6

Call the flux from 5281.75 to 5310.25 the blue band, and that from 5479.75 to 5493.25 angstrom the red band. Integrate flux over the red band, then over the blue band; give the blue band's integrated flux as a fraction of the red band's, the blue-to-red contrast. 2.4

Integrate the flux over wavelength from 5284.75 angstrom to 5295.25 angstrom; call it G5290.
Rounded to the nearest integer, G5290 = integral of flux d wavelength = 248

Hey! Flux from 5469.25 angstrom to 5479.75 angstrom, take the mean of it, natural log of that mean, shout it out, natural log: 3.03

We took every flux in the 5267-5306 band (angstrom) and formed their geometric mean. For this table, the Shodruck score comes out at 23.9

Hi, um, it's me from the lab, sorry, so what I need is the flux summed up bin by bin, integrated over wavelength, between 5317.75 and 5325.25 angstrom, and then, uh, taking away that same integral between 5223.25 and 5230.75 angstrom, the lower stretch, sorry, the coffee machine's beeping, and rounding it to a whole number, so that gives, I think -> -15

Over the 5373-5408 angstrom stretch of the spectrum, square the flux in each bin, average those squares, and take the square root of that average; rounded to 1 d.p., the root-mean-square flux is 21.3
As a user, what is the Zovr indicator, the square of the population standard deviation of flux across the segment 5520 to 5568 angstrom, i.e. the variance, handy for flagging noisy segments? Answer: 1.23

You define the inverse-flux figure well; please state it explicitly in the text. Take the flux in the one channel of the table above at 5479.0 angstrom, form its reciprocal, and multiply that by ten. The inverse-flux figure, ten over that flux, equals 0.52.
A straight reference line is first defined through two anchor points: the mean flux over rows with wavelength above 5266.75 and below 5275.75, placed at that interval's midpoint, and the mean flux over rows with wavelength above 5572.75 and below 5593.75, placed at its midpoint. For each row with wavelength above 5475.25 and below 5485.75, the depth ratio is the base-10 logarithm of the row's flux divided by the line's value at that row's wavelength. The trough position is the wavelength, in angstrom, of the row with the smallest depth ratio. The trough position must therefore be 5479.0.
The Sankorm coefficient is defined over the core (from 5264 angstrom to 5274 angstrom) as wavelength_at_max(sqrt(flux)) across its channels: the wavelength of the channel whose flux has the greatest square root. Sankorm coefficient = 5273.5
